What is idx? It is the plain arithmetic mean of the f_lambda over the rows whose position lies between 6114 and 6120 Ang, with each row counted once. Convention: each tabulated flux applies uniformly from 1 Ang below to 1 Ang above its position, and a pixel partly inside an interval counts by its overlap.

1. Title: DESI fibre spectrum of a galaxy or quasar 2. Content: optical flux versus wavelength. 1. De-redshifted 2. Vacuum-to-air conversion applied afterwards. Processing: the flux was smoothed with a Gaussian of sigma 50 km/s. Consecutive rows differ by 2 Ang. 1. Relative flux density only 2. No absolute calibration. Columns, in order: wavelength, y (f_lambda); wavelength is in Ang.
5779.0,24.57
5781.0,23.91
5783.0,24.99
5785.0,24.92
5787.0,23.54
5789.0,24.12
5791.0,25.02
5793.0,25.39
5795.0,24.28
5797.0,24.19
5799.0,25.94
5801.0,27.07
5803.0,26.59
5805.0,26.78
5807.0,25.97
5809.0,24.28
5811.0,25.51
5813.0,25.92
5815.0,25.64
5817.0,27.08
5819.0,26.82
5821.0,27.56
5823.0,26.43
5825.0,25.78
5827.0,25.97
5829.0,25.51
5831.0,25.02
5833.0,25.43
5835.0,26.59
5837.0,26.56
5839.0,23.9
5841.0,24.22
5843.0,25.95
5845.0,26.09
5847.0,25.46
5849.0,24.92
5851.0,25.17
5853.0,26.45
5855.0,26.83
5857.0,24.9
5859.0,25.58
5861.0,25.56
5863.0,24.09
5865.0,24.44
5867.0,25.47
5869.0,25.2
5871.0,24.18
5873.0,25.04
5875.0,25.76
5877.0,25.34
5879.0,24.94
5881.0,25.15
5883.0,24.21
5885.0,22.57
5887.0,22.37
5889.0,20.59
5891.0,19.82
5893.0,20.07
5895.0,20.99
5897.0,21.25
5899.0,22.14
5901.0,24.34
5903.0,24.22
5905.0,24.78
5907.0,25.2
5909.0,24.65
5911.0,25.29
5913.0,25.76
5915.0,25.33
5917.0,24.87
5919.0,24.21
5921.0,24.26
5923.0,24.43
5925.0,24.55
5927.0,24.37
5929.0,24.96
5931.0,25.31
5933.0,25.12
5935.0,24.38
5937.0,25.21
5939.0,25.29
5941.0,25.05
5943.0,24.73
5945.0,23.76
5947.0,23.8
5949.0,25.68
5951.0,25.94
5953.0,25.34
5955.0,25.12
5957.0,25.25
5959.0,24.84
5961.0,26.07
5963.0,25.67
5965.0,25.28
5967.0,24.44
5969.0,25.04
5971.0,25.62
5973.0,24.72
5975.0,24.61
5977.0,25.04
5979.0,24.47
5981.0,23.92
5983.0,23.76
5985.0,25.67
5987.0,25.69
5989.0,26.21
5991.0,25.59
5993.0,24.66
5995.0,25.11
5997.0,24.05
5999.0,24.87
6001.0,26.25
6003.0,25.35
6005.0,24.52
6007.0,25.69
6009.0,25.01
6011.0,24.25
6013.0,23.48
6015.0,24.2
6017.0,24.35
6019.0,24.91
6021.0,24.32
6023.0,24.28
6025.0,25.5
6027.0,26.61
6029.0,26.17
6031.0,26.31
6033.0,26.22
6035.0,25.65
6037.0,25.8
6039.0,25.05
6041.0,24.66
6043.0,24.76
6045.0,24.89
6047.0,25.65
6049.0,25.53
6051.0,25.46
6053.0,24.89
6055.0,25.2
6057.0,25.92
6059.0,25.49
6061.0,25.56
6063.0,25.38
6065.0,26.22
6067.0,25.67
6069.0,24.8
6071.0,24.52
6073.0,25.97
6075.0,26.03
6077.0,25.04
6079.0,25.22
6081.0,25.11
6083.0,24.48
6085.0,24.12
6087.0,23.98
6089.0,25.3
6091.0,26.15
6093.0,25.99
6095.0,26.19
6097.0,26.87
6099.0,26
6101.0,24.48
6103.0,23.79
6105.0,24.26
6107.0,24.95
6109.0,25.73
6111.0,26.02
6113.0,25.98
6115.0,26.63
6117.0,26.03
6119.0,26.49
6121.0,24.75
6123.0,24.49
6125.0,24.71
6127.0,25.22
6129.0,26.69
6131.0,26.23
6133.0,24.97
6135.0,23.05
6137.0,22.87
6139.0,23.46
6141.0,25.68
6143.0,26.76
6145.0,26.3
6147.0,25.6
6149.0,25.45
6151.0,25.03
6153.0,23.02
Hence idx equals 26.4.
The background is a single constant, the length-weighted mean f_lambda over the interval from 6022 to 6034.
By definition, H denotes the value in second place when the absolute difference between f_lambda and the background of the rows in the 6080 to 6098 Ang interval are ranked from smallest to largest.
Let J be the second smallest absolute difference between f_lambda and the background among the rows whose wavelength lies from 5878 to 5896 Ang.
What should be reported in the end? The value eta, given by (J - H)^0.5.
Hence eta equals 0.78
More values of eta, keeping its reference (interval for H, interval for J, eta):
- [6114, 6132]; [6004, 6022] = 0.68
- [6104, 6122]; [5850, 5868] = 0.40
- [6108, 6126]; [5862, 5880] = 0.50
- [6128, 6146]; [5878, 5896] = 0.73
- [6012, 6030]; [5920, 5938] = 0.54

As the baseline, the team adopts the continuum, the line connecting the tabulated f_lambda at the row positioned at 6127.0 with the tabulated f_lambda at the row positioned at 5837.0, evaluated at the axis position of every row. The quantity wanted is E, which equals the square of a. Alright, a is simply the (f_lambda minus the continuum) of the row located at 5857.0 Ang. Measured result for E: 2.5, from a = -1.6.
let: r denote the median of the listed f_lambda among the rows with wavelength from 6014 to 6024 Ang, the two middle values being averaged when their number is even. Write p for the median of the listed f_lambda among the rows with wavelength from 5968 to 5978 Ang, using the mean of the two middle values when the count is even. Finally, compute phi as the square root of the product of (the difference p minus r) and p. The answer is 4.2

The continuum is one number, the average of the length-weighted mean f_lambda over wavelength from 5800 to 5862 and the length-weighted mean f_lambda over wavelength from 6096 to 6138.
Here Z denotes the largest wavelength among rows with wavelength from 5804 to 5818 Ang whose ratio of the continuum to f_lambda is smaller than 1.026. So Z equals 5817.0 Ang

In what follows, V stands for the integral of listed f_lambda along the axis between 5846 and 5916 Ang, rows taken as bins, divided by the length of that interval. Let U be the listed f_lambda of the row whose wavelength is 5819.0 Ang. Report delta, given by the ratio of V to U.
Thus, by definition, 0.90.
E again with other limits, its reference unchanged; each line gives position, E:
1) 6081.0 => 0.1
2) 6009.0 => 0.6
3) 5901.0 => 3.7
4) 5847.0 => 1.1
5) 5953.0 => 0.5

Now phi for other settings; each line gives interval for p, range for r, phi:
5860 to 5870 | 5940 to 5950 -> 3.4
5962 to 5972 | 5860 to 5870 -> 1.4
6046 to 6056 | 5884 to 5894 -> 11.1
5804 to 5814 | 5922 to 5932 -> 6.0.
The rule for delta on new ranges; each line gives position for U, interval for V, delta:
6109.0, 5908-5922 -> 0.97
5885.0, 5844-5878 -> 1.12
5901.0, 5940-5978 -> 1.03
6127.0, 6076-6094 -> 0.99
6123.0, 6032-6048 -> 1.03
